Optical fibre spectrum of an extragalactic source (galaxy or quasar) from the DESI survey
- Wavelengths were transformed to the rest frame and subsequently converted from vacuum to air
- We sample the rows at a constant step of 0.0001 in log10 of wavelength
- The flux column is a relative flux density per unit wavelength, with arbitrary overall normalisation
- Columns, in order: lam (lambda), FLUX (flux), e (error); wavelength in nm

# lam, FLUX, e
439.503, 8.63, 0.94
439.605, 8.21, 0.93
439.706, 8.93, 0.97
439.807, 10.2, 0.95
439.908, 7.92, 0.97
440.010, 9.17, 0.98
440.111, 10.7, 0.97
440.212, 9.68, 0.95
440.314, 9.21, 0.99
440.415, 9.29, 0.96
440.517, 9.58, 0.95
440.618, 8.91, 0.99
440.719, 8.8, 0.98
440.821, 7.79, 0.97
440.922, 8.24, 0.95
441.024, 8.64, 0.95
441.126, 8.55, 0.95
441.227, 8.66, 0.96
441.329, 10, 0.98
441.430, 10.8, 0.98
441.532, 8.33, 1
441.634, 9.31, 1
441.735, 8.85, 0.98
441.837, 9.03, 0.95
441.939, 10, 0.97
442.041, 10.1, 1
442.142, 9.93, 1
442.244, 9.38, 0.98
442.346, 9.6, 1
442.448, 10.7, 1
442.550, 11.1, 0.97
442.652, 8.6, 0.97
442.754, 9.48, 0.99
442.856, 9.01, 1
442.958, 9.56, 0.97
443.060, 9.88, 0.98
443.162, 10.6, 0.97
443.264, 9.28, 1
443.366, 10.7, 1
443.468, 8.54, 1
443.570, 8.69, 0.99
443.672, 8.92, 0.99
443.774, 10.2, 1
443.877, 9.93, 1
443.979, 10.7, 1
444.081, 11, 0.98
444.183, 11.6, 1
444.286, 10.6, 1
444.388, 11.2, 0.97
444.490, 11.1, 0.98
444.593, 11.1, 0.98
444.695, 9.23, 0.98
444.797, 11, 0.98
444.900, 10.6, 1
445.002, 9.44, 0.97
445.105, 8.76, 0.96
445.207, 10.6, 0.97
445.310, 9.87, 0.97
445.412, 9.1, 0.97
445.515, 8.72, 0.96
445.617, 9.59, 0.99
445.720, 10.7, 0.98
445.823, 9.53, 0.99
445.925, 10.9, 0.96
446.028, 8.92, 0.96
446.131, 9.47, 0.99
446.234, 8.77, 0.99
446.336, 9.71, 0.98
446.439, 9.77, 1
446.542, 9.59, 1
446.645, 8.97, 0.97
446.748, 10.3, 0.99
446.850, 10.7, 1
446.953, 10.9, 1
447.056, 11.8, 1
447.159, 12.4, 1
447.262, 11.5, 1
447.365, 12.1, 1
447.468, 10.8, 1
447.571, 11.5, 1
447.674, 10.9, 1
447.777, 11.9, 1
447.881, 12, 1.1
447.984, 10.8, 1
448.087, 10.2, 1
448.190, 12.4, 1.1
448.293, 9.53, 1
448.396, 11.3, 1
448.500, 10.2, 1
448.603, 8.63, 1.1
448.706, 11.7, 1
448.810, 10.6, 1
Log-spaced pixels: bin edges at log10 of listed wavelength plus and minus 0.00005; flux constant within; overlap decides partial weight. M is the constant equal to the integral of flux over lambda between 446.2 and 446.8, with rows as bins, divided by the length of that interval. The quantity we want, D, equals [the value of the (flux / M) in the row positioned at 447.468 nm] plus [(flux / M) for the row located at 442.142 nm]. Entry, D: 2.17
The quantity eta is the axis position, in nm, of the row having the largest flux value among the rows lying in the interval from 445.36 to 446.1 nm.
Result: 445.925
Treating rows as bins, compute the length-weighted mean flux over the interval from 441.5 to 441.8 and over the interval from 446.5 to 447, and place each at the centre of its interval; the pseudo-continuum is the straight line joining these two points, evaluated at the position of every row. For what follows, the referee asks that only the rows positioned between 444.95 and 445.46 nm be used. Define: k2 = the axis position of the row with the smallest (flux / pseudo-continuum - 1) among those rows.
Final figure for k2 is 445.105 nm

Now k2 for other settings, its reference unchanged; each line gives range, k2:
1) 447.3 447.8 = 447.468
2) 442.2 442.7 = 442.652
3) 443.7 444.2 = 443.877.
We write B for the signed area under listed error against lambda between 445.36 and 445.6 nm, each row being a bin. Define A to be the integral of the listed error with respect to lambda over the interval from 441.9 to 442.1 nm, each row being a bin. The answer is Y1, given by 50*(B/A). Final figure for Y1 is 58.9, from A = 0.198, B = 0.233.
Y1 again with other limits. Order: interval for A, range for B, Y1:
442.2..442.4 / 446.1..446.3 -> 50.1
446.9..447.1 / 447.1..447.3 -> 50.0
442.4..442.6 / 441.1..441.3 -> 48.7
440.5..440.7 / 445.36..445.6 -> 59.5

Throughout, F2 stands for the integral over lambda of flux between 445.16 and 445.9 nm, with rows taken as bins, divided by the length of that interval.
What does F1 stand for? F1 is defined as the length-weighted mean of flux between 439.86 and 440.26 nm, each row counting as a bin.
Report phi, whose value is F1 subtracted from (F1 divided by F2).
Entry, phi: -8.4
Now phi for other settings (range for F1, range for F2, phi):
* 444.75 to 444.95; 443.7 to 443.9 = -9.7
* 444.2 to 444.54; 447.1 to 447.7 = -10.1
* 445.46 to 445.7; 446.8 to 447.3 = -8.5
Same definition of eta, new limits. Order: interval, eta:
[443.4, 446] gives 444.183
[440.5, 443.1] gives 442.550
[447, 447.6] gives 447.159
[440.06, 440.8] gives 440.111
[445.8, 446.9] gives 445.925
